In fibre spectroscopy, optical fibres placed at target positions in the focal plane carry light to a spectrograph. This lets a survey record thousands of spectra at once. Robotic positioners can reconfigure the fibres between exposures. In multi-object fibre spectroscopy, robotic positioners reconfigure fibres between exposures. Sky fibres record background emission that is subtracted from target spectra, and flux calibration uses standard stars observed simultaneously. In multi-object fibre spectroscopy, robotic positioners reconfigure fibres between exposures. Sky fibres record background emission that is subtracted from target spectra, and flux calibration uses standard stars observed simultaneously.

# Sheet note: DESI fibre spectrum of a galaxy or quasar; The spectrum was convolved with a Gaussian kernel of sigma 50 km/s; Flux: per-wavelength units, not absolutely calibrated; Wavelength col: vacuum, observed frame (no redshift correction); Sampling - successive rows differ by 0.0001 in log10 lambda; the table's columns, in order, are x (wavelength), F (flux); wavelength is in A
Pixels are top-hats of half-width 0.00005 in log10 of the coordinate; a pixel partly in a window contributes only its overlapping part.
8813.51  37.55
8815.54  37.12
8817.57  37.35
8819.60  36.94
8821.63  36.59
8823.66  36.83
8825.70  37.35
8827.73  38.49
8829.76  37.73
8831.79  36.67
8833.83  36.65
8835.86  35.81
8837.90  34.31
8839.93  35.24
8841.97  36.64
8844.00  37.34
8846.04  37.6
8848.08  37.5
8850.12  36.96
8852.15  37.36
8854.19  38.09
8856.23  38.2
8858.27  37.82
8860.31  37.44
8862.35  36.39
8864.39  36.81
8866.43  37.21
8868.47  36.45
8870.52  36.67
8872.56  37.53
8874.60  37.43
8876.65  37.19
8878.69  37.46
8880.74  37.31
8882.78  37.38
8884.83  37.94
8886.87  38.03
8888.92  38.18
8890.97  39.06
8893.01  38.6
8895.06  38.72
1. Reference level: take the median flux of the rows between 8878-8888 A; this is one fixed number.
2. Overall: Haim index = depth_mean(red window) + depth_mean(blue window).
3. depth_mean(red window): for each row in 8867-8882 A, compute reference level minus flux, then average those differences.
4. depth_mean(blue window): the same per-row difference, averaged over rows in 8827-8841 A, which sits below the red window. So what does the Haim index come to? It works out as 1.4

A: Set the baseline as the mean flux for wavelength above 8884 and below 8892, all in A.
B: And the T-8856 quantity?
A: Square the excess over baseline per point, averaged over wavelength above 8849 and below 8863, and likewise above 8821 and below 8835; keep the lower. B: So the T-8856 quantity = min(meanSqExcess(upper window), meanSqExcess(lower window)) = 1.1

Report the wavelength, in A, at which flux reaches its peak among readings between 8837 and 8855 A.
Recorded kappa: 8854.19 A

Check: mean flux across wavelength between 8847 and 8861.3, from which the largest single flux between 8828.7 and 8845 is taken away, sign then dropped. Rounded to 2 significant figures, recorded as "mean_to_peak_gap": 0.11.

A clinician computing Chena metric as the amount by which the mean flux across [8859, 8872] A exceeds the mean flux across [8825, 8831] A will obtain -1.0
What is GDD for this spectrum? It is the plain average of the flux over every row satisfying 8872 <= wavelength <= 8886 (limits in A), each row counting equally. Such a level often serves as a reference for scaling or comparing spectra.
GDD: 37.5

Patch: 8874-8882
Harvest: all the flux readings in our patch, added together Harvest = 149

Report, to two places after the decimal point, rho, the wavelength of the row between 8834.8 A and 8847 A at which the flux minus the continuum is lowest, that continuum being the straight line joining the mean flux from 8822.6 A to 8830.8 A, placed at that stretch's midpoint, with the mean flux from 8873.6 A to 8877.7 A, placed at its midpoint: 8837.90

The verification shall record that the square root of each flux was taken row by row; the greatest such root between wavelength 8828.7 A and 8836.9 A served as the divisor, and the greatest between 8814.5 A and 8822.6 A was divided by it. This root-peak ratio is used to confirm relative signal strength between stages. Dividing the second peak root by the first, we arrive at 0.99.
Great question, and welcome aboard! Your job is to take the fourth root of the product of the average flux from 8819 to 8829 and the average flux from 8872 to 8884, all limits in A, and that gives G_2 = 6.11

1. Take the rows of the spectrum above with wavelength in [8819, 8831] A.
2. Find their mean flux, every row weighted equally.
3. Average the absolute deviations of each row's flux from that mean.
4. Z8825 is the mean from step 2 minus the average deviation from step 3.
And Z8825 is 36.8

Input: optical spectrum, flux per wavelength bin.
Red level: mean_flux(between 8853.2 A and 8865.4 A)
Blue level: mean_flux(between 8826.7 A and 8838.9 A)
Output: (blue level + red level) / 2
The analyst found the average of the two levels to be 37.0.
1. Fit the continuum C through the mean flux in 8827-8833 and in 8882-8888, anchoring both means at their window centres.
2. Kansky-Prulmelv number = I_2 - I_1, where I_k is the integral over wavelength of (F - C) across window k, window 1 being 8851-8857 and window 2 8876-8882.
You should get -4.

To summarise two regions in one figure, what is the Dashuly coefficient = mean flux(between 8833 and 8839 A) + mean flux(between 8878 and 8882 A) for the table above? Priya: 73.0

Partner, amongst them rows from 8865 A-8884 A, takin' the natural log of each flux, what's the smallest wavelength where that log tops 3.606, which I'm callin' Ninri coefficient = 8866.43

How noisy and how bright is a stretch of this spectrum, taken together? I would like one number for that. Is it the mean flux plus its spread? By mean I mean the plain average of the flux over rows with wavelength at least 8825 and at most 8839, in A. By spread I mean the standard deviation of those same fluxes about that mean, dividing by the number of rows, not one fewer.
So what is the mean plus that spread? 38.0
